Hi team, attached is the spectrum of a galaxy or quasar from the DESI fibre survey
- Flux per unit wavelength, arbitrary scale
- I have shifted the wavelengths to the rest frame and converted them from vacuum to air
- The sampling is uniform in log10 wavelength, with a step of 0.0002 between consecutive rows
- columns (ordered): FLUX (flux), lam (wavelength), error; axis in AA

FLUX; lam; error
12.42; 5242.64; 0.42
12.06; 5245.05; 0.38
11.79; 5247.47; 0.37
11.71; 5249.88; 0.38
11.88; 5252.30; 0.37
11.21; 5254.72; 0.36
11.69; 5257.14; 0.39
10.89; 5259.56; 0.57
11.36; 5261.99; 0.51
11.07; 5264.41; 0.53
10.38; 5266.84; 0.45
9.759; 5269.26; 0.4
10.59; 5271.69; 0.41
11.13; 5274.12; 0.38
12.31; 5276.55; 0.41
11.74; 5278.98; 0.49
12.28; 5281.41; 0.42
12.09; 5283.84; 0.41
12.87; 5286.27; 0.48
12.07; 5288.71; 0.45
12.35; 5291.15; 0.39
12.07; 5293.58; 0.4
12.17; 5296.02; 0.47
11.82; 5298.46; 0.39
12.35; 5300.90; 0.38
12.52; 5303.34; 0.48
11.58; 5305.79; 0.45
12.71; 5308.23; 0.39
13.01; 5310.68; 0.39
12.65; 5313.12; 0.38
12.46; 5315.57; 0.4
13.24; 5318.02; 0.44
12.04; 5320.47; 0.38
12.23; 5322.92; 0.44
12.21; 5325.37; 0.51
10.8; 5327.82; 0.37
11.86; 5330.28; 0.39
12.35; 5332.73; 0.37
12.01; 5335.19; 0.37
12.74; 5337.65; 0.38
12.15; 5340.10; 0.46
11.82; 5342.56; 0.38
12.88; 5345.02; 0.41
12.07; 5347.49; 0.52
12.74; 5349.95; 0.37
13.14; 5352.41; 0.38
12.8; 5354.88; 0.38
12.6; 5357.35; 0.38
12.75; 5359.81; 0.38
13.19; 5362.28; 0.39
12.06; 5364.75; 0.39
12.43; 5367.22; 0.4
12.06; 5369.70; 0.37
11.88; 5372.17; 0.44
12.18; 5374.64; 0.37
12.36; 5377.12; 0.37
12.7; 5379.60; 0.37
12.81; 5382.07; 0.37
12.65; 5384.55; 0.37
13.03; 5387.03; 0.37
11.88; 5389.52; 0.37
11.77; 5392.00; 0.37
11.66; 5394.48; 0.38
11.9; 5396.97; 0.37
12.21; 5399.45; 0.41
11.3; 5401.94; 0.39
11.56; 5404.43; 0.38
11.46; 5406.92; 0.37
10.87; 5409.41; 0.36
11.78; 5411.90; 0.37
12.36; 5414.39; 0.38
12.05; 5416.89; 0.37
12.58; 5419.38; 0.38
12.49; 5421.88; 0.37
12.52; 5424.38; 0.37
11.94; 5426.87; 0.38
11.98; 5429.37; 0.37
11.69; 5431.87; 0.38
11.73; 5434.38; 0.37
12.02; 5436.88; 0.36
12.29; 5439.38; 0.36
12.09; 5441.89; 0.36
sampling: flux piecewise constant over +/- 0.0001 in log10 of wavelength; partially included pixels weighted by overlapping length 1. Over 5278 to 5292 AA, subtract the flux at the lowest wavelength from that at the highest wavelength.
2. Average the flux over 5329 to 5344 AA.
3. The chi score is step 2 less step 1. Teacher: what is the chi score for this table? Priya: 11.55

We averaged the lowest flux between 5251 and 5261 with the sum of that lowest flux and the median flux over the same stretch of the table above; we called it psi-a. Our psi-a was 16.6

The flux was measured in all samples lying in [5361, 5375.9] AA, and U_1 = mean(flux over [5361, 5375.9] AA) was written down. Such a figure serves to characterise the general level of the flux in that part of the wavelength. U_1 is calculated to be 12.3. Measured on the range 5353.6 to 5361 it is 12.7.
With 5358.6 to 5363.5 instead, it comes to 13.0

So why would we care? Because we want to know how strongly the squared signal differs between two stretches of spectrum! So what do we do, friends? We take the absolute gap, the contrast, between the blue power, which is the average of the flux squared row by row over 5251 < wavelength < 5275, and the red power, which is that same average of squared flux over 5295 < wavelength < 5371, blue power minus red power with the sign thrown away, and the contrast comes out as 32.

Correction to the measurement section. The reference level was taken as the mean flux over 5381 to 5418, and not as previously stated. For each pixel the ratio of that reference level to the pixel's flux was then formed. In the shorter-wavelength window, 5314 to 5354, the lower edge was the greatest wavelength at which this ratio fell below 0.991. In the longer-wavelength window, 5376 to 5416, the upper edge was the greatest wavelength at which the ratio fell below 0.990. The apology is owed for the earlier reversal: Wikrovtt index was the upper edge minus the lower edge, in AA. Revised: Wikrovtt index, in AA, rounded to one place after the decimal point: 62.0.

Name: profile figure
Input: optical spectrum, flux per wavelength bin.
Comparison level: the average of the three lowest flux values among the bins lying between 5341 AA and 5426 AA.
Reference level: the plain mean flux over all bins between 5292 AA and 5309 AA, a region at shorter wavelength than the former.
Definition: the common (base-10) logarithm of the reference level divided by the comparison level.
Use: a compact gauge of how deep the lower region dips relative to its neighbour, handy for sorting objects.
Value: 0.04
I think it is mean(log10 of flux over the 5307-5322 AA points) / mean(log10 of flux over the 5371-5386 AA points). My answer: 1.01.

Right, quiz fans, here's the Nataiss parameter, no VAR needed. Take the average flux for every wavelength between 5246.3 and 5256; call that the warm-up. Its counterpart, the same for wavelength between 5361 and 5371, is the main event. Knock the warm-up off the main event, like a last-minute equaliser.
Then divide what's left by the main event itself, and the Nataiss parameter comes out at 0.06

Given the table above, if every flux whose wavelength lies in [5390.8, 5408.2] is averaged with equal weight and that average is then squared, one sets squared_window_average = 137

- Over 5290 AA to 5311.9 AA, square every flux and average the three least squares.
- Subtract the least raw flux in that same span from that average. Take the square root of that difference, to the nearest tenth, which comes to 11.3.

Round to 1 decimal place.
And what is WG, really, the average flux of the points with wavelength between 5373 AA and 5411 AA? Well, 12.0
